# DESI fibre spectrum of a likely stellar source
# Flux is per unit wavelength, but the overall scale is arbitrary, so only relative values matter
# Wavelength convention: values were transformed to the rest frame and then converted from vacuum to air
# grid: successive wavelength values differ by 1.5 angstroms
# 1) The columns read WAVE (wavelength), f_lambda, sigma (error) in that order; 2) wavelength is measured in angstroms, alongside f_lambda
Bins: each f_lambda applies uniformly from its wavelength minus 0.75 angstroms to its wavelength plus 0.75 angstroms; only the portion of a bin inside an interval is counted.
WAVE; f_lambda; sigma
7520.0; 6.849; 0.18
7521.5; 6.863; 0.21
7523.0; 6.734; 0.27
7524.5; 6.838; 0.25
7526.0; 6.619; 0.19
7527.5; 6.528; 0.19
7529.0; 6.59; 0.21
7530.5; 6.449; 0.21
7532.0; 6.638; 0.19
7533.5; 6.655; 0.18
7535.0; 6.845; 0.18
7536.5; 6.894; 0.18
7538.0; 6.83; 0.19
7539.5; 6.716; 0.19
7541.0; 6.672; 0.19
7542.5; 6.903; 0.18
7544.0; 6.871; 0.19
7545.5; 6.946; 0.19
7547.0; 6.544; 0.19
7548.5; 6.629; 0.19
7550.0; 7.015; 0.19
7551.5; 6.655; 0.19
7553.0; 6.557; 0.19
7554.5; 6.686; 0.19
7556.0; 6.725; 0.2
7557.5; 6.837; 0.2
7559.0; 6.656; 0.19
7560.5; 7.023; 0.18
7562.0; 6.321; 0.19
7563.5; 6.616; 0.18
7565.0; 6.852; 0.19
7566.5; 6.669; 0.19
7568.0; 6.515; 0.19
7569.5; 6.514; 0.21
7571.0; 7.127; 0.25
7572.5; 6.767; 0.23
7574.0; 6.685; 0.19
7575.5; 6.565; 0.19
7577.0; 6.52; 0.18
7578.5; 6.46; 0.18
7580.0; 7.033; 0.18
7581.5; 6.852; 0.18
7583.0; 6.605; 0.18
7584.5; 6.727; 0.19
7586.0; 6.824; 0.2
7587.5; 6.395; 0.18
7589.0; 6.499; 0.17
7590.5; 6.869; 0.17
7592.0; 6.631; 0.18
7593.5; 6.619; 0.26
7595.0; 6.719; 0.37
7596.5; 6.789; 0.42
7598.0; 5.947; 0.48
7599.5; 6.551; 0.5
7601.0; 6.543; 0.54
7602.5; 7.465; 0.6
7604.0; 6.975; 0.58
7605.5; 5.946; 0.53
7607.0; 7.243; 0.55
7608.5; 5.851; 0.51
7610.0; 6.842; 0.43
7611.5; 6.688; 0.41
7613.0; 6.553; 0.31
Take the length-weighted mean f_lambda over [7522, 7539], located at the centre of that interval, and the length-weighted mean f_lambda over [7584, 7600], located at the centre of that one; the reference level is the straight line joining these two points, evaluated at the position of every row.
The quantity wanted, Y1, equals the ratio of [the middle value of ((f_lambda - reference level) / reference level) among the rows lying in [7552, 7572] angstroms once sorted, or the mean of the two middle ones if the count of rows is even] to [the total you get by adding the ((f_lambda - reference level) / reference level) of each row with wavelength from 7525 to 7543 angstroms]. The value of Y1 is 0.4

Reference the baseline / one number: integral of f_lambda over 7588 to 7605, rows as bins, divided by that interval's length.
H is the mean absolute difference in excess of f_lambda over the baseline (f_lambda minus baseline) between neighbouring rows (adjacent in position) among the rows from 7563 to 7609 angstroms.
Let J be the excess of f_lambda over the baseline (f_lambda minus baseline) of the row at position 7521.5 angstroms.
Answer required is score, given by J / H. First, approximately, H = 0.37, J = 0.2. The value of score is 0.5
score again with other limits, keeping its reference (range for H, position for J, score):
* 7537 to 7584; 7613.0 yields -0.6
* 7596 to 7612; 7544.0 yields 0.3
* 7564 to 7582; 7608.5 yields -3.8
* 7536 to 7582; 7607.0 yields 2.7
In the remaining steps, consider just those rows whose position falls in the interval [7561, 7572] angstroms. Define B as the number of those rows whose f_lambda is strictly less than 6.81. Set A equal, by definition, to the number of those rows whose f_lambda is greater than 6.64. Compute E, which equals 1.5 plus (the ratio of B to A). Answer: 3.17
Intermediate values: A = 3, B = 5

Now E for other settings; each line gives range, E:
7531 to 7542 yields 2.17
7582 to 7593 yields 3.17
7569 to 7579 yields 3.50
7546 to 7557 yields 3.00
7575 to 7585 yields 3.17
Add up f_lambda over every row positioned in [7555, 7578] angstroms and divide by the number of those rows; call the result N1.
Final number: 6.69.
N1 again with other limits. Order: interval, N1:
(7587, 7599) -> 6.56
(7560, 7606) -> 6.67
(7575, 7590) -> 6.65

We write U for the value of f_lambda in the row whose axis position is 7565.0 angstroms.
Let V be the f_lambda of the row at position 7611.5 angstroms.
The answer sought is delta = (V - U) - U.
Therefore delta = -7.02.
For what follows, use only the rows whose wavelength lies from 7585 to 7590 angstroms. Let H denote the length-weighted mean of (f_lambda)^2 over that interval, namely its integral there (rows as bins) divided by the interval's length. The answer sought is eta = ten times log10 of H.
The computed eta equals 16.4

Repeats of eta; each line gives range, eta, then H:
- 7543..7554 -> 16.6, 45.6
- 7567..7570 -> 16.3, 42.6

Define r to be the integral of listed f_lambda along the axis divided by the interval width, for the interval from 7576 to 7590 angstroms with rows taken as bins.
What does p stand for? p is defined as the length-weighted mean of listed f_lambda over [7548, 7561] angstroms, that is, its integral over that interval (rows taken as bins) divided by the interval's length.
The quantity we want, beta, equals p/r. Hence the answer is 1.01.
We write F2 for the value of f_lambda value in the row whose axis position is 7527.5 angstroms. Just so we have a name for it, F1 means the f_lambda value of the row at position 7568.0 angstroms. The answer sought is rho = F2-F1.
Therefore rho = 0.0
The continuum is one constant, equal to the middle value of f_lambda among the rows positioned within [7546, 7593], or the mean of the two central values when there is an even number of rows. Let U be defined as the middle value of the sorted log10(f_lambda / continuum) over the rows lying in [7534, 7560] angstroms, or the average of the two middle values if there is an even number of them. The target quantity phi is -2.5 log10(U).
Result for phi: 5.9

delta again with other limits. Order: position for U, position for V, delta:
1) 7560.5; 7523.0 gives -7.31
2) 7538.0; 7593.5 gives -7.04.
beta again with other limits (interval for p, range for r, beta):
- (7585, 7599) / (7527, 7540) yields 0.99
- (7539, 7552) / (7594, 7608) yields 1.02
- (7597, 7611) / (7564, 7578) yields 0.99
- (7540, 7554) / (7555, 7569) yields 1.01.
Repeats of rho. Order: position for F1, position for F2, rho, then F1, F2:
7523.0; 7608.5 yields -0.9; 6.734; 5.851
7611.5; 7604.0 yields 0.3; 6.688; 6.975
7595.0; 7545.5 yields 0.2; 6.719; 6.946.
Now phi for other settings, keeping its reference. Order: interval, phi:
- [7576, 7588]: 8.0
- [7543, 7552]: 5.4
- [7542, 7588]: 6.8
